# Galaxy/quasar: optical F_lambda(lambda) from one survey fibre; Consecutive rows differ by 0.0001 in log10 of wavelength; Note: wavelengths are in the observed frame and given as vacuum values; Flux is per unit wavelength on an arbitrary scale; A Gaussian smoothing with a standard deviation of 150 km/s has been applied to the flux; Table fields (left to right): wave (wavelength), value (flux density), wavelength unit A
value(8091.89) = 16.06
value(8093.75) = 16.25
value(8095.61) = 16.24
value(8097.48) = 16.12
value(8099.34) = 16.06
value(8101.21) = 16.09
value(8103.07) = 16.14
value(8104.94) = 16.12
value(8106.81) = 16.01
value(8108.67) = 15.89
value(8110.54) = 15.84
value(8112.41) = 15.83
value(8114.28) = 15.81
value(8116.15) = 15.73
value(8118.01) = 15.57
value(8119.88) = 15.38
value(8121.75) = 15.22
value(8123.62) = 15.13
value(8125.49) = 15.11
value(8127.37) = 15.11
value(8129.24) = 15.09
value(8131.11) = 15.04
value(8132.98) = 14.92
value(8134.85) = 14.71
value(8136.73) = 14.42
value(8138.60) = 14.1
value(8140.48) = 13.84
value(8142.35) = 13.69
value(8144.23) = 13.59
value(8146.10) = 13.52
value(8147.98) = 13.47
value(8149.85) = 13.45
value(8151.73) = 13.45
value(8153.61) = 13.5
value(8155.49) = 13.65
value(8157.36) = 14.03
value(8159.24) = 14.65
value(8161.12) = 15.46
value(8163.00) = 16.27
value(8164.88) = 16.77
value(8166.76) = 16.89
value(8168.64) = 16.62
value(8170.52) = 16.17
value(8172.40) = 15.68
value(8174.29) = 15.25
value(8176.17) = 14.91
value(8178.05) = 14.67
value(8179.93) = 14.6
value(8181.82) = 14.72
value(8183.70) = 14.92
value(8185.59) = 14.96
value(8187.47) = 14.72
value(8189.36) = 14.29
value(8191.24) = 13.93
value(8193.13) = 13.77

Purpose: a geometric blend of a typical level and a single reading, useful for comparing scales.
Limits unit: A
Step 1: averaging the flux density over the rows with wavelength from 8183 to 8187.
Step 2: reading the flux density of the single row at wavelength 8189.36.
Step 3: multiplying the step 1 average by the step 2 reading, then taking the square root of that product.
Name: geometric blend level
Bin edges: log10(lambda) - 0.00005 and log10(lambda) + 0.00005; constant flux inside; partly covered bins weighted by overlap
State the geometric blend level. 14.6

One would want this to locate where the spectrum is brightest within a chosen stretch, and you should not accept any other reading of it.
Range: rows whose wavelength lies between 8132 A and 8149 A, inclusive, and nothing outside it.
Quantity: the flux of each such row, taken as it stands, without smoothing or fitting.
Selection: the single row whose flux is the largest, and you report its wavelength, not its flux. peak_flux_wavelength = 8132.98 A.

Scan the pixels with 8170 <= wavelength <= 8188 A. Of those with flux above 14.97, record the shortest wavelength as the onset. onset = 8170.52 A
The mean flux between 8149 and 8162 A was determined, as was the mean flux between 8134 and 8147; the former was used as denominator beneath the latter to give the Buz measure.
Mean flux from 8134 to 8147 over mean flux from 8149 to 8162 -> 1.00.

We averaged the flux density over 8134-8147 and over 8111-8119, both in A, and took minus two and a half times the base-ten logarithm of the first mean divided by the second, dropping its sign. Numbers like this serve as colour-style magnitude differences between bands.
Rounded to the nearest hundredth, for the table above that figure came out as 0.13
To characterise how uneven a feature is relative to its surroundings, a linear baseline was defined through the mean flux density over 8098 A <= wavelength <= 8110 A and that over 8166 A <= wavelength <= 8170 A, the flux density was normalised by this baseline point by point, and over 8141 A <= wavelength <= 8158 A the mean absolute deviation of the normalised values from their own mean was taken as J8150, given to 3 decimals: 0.008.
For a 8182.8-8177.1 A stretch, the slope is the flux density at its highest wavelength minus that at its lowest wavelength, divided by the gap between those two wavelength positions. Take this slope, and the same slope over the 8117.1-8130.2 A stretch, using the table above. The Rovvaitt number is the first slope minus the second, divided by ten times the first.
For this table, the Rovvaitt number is 0.42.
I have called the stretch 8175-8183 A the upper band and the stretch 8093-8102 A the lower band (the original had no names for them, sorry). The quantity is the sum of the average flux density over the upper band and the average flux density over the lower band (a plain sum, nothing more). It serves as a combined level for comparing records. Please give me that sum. 30.9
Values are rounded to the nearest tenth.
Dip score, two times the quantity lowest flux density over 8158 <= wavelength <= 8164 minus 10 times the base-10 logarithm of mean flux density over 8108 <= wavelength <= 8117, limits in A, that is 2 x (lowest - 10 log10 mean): 5.3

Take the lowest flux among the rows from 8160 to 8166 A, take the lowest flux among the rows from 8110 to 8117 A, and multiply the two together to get 243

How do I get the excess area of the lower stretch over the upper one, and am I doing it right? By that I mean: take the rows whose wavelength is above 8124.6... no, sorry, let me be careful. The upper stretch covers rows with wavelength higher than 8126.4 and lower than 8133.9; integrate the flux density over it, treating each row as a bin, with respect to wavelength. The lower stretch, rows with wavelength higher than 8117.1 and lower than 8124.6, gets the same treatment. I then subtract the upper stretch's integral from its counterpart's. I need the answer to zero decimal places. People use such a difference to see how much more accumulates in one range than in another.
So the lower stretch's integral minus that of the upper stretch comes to 2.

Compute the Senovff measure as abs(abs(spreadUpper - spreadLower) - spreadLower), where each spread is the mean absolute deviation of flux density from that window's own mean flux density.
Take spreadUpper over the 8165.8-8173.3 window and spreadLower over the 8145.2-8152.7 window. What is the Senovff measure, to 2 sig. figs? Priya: 0.37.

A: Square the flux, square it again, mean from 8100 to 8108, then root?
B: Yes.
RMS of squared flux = 259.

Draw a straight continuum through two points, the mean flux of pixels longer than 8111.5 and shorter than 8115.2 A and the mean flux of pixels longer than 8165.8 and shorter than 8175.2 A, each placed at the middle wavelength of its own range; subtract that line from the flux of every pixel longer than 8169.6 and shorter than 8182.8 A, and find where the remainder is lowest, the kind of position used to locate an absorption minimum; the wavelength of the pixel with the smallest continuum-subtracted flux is 8179.93 A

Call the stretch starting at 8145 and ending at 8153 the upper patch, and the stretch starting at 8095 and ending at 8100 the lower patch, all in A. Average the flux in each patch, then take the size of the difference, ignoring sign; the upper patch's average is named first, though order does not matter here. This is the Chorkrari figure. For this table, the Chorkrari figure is 2.7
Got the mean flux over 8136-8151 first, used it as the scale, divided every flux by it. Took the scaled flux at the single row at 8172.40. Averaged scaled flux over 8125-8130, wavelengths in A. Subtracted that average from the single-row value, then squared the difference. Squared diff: 0.002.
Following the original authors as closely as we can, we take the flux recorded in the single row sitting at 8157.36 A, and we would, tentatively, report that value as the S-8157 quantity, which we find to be 14.03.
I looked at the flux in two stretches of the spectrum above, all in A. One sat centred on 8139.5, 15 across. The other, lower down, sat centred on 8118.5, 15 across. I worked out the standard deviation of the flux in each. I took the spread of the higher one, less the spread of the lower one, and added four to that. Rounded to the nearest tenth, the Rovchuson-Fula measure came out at 4.2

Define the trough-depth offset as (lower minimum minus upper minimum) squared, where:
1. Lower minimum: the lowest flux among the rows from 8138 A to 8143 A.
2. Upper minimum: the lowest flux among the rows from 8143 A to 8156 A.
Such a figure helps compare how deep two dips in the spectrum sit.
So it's 0.1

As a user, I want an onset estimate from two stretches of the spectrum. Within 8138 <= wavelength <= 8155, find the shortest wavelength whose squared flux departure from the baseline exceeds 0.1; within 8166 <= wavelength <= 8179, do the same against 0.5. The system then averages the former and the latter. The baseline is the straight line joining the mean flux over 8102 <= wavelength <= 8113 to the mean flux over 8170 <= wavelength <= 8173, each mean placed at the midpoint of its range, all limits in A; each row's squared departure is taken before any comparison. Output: 8152.7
